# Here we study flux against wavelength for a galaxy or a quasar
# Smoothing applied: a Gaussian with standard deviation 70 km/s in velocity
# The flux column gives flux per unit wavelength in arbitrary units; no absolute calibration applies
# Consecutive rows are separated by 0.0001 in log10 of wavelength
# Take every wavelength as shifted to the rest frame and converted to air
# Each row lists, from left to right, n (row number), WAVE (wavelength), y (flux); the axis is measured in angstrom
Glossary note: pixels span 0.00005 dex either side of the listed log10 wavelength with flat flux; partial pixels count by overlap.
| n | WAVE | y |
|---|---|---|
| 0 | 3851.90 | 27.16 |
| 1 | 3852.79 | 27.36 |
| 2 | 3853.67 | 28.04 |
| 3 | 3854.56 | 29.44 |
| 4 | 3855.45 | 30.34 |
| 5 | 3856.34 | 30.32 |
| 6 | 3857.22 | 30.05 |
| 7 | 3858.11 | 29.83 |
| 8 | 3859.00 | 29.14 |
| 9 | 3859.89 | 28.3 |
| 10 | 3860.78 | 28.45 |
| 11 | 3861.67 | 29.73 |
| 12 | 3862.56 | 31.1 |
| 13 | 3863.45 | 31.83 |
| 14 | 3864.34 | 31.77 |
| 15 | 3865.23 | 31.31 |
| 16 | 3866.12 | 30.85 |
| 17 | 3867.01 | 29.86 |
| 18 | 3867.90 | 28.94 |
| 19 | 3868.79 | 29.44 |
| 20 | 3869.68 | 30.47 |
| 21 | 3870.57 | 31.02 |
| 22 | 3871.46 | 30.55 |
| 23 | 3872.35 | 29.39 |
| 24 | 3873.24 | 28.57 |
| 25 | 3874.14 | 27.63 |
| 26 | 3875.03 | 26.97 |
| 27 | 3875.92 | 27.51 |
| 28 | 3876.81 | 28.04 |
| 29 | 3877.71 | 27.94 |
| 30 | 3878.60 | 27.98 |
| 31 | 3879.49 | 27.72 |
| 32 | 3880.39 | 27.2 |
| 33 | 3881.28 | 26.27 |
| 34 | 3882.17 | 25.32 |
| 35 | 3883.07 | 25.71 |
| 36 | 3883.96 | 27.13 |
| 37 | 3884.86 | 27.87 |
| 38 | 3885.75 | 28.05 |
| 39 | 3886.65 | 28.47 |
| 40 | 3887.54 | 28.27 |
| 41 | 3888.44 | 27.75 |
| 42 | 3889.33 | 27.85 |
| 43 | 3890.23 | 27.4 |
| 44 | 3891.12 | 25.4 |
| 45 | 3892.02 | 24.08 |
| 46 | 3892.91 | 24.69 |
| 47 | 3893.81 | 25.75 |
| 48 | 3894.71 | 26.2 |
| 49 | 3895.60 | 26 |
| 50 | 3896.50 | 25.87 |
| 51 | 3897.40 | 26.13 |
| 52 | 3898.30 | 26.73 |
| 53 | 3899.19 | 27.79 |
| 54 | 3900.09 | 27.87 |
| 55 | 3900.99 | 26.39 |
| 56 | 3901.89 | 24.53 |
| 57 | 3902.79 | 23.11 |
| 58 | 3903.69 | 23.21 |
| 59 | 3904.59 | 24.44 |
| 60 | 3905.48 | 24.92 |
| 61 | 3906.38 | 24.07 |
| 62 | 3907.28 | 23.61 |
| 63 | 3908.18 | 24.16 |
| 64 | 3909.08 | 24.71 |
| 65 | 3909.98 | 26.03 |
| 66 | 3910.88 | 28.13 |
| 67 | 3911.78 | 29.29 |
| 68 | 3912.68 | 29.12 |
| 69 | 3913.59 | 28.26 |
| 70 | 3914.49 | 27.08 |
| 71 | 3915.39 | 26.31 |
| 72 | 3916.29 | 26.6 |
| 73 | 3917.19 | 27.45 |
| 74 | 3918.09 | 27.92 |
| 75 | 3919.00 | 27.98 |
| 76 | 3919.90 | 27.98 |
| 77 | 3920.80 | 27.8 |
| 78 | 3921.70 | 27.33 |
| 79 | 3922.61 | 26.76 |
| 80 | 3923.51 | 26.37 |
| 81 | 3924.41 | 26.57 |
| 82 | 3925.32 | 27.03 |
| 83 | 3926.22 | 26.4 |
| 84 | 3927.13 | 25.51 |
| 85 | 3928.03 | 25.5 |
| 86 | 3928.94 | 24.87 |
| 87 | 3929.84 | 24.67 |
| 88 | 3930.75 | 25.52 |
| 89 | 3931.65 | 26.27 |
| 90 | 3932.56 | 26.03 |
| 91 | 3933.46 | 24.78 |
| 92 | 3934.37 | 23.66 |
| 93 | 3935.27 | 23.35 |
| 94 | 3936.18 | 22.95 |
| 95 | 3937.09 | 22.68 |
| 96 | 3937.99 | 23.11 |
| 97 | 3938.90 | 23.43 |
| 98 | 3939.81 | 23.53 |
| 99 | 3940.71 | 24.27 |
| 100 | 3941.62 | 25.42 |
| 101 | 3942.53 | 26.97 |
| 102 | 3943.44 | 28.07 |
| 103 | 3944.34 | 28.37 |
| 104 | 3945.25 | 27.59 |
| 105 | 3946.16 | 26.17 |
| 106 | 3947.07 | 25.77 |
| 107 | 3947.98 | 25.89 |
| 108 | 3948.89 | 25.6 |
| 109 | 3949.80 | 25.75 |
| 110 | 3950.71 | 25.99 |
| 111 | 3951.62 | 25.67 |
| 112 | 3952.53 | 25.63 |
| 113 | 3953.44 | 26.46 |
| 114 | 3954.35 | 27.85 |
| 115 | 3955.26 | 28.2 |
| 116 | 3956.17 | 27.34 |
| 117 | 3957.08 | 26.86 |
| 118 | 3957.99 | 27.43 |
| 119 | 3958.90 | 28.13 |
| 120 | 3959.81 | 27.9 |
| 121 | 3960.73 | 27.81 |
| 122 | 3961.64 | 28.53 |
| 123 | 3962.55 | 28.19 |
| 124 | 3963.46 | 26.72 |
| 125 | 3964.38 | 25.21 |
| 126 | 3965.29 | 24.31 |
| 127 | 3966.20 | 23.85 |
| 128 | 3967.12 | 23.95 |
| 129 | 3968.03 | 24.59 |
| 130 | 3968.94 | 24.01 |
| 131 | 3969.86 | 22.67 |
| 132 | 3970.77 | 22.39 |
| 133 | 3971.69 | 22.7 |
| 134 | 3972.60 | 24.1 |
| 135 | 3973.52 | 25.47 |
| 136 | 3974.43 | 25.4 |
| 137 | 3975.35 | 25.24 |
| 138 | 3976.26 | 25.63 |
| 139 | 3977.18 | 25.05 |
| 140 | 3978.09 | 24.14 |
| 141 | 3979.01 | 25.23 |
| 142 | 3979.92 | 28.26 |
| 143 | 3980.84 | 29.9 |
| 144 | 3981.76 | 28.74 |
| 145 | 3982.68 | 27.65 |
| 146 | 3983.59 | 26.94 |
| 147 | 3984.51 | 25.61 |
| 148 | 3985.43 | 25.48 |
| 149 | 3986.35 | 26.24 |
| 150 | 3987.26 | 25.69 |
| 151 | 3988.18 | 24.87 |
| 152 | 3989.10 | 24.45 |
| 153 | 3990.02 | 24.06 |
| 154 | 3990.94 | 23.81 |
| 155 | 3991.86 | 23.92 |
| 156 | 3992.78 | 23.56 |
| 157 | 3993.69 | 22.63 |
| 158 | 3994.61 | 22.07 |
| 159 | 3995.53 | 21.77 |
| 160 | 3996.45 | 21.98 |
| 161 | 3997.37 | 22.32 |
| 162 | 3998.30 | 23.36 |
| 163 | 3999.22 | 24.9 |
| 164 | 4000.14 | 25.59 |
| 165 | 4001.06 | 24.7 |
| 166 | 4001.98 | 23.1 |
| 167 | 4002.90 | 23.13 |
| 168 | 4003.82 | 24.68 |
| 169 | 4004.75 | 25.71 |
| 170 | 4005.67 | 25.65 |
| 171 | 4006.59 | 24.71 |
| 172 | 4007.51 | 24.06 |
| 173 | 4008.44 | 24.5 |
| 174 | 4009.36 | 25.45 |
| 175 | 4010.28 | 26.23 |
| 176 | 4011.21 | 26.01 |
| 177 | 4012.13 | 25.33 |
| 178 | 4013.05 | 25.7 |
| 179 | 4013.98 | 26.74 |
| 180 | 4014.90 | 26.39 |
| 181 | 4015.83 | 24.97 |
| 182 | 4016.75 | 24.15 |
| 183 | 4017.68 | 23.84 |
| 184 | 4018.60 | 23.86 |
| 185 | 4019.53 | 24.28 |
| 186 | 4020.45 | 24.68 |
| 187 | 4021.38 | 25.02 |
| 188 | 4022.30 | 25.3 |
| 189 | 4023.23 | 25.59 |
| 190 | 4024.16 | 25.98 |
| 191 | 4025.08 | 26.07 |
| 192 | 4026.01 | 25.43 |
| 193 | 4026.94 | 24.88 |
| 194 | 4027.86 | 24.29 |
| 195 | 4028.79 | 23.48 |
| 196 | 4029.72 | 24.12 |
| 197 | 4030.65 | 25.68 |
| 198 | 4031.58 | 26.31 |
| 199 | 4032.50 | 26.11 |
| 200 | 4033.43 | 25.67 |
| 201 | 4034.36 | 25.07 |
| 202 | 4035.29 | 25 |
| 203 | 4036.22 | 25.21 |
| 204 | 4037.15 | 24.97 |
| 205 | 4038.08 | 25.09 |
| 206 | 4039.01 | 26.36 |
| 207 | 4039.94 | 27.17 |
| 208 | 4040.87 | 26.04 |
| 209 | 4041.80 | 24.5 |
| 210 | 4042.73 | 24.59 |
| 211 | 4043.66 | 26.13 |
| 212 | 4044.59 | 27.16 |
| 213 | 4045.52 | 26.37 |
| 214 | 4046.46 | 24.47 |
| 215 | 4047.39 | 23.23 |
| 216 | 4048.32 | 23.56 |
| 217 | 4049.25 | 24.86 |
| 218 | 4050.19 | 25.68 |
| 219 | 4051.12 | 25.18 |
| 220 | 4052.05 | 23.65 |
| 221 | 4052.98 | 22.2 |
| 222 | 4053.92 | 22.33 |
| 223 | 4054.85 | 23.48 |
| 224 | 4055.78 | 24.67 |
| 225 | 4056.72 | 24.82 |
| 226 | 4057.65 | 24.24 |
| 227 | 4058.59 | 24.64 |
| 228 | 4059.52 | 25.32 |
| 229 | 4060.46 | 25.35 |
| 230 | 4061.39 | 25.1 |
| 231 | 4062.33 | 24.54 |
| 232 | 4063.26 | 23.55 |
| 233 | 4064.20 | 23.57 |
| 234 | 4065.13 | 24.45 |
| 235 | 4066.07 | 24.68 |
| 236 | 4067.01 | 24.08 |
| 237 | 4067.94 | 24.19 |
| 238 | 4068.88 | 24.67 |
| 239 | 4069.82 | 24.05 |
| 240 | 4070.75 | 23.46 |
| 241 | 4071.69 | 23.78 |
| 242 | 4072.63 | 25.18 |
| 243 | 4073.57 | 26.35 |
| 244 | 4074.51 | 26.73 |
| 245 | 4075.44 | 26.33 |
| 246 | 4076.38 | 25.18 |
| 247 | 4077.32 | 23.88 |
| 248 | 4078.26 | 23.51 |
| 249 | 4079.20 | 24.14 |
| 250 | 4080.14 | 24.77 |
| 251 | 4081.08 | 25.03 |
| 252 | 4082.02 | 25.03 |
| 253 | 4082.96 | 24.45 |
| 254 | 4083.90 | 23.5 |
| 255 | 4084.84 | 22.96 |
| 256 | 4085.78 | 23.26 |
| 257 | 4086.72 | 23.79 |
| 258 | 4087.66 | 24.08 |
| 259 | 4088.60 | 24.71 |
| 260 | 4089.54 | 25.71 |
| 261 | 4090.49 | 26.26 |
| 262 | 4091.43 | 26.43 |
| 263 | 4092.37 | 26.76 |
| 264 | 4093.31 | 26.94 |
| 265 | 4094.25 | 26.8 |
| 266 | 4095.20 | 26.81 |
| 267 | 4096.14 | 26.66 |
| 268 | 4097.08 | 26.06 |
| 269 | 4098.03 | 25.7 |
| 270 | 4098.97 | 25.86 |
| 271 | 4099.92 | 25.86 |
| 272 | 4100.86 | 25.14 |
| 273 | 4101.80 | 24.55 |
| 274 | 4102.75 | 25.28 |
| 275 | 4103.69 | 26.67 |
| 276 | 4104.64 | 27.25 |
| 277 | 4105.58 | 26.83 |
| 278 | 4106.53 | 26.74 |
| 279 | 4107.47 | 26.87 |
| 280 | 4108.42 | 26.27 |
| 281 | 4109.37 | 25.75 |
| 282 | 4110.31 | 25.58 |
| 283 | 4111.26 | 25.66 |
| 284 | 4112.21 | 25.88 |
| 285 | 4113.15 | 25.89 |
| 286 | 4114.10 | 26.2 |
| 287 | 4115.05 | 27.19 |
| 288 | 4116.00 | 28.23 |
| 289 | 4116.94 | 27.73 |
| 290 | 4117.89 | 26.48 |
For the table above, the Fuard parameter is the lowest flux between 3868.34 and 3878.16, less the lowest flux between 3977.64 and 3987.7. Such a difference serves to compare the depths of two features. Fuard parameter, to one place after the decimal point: 2.8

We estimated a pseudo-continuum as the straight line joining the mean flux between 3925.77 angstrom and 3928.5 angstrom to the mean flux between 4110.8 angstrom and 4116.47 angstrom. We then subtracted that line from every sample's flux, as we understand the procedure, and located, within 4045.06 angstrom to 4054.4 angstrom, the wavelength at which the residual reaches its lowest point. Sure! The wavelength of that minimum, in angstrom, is 4052.98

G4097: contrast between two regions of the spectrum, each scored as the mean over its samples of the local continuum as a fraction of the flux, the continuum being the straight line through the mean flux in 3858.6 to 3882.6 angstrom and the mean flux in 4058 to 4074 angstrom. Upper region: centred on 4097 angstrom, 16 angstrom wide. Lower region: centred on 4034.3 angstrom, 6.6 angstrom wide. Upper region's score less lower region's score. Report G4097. -0.081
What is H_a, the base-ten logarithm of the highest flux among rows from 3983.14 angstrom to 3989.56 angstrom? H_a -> 1.43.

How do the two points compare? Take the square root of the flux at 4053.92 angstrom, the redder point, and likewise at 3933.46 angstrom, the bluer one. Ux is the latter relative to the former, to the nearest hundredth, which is 1.05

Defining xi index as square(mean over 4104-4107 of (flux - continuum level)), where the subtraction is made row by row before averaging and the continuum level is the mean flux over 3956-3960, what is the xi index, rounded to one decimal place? 0.4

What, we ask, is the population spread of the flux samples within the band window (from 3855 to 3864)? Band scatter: 1.04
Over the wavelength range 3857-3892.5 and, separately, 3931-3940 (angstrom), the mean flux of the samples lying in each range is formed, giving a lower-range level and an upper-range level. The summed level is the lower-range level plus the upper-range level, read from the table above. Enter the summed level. 52.5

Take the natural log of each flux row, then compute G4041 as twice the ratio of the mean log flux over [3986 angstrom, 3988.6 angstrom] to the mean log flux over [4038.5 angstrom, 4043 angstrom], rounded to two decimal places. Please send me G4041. 2.00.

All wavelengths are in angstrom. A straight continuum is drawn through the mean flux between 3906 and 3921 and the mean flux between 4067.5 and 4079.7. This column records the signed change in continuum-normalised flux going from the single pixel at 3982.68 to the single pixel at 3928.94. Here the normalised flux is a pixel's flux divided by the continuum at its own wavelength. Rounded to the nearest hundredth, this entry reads -0.13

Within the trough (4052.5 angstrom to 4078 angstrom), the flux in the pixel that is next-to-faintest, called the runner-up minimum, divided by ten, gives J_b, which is 2.23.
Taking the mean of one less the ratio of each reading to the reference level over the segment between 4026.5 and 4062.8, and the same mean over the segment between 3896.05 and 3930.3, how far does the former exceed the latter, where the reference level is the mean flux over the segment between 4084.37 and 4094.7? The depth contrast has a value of 0.054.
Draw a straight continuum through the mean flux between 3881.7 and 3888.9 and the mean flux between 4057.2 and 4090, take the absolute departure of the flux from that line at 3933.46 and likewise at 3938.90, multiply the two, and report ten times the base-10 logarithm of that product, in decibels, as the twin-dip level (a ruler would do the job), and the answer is 7.5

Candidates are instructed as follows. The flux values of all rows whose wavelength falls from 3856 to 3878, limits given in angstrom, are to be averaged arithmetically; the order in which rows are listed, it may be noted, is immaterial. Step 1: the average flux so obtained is 29.6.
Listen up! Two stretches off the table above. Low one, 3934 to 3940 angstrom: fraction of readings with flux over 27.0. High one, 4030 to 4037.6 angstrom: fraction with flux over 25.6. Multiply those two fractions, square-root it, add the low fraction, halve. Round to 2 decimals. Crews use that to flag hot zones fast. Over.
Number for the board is 0.00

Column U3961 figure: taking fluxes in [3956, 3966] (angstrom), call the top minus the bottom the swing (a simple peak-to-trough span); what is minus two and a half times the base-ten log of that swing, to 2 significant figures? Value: -1.6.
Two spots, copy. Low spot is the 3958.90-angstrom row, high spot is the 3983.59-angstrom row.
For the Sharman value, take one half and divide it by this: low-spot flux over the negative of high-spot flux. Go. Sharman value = -0.48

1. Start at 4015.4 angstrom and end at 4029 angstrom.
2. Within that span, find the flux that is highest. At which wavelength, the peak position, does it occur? 4025.08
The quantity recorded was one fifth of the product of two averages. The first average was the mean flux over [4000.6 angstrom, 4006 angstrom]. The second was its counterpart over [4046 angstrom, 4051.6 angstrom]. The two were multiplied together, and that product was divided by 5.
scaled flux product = 120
